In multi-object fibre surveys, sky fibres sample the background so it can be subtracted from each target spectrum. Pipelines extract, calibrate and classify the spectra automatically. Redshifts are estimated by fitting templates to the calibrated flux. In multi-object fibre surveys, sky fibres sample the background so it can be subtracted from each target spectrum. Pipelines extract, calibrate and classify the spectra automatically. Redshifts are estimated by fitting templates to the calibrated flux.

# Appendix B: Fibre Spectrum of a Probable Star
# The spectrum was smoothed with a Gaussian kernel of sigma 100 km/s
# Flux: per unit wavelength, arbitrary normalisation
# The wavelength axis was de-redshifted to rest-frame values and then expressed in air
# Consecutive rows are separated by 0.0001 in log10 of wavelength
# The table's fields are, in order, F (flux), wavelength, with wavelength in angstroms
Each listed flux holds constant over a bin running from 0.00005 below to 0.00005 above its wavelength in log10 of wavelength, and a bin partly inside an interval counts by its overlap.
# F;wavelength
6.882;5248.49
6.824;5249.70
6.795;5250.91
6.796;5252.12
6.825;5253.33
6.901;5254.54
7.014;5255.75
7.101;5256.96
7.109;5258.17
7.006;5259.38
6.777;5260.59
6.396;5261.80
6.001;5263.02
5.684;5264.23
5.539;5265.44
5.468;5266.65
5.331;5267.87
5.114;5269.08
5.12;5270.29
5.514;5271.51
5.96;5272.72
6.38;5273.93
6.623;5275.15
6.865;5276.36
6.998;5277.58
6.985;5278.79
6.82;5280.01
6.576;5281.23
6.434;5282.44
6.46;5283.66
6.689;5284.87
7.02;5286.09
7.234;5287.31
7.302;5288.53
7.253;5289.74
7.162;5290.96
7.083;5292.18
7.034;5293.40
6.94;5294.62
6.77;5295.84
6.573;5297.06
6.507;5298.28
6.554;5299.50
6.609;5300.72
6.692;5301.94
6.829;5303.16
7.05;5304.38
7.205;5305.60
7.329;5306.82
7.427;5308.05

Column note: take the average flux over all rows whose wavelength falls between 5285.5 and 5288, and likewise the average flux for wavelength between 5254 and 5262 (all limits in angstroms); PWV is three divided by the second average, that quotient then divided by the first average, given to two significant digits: 0.061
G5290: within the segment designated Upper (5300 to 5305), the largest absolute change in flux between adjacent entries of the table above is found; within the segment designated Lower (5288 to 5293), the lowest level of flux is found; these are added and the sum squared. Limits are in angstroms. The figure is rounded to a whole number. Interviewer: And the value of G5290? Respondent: 53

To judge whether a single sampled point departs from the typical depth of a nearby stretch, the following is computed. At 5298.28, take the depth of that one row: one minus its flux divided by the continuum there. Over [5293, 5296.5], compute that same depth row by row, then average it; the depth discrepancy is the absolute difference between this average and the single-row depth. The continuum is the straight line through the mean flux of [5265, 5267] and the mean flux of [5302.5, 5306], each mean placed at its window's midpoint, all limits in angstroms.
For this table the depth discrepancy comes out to 0.08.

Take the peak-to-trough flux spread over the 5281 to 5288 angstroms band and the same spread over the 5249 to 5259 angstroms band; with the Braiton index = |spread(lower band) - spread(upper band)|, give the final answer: 0.49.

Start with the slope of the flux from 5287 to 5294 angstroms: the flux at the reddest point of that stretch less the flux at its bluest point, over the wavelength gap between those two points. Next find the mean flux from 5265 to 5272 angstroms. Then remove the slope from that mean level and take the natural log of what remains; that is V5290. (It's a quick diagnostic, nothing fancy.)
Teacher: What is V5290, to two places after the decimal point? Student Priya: 1.68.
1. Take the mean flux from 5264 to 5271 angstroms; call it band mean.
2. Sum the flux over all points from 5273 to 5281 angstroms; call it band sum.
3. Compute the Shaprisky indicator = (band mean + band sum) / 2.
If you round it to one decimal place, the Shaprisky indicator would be 23.0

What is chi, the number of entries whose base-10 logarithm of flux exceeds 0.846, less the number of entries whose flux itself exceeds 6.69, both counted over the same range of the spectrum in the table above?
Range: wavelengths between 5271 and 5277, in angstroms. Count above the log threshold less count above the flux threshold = -1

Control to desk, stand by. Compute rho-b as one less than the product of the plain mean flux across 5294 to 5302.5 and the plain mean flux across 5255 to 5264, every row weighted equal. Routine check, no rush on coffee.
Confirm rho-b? 44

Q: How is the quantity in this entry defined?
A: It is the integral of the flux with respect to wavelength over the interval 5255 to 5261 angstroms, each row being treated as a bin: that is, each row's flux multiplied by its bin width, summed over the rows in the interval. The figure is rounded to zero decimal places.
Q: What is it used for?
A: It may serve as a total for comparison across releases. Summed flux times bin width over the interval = 42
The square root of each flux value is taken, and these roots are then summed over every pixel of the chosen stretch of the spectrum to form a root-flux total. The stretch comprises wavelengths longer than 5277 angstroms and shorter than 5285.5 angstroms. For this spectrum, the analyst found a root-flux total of 18.1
